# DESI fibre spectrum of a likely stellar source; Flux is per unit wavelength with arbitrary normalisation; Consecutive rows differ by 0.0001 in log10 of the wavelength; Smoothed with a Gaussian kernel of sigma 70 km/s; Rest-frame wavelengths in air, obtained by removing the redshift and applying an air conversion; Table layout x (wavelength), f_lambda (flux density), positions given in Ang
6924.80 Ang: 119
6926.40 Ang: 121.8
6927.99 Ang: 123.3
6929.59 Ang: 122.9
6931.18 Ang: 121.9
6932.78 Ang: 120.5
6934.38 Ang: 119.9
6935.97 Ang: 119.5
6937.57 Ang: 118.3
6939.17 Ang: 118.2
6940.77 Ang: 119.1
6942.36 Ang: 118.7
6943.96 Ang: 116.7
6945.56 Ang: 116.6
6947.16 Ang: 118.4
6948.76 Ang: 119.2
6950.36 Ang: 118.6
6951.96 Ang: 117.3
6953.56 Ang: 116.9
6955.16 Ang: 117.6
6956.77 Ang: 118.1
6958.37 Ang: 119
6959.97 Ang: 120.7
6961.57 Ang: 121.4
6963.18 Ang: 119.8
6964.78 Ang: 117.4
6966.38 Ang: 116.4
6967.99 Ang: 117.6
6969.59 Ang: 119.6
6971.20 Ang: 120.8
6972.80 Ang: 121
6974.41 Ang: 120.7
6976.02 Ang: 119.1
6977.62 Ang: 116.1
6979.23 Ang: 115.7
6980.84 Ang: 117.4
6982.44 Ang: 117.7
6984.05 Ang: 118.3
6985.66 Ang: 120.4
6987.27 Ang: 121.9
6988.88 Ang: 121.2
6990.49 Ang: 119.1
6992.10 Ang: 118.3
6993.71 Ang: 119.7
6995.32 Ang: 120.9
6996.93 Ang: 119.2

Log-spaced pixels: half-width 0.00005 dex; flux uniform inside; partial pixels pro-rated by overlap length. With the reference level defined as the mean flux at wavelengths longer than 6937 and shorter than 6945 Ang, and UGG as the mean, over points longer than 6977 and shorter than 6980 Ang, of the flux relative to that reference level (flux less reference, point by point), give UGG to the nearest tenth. -2.3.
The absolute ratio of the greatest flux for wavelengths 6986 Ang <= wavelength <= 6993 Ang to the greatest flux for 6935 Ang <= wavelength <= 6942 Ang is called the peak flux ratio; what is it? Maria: 1.02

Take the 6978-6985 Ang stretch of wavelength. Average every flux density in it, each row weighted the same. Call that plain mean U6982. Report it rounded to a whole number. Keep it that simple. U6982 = 117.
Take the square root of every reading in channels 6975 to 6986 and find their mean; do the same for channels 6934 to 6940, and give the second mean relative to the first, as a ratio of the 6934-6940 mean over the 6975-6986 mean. 1.00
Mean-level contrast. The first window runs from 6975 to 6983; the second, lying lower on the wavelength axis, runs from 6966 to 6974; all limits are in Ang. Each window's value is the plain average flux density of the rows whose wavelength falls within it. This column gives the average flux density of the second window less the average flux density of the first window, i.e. 1.9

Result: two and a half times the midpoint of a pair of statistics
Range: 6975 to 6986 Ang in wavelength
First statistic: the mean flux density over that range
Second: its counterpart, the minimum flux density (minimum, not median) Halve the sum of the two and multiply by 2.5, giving 292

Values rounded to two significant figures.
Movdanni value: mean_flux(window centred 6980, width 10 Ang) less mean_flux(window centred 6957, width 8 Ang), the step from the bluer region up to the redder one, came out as -1.1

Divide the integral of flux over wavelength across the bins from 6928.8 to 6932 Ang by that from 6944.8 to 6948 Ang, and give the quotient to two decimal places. 1.04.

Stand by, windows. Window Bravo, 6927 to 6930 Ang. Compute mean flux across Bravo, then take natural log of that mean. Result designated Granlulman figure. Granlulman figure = 4.813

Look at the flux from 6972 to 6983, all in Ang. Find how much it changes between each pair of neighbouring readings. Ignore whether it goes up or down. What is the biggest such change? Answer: 3.0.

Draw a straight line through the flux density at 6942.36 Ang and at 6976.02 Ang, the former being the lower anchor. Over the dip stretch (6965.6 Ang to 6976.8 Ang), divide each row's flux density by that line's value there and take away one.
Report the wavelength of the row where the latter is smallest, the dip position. 6966.38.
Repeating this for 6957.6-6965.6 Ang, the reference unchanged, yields 6964.78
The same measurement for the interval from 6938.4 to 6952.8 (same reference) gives 6945.56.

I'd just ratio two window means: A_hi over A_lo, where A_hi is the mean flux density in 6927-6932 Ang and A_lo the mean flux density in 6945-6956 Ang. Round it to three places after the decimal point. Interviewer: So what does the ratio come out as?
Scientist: 1.042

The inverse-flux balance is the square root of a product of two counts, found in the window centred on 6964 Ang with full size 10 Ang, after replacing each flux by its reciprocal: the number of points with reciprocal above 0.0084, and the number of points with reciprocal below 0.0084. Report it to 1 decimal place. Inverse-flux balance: 3.0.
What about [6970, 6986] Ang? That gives 5.0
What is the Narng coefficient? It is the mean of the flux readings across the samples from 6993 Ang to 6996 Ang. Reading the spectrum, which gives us 120.3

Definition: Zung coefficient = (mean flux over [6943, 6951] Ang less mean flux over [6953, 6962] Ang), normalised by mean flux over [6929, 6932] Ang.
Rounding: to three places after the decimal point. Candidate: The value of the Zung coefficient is -0.009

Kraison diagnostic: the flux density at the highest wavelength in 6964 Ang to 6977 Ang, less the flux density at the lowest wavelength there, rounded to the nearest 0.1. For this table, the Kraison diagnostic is 1.7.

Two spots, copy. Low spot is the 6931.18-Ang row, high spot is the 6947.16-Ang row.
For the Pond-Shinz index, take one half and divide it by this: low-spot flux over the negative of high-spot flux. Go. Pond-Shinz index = -0.486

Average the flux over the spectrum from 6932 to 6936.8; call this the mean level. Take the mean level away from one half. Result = -119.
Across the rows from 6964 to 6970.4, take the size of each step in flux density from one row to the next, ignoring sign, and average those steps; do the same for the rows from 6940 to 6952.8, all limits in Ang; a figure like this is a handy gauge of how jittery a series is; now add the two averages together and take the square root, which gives 1.55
